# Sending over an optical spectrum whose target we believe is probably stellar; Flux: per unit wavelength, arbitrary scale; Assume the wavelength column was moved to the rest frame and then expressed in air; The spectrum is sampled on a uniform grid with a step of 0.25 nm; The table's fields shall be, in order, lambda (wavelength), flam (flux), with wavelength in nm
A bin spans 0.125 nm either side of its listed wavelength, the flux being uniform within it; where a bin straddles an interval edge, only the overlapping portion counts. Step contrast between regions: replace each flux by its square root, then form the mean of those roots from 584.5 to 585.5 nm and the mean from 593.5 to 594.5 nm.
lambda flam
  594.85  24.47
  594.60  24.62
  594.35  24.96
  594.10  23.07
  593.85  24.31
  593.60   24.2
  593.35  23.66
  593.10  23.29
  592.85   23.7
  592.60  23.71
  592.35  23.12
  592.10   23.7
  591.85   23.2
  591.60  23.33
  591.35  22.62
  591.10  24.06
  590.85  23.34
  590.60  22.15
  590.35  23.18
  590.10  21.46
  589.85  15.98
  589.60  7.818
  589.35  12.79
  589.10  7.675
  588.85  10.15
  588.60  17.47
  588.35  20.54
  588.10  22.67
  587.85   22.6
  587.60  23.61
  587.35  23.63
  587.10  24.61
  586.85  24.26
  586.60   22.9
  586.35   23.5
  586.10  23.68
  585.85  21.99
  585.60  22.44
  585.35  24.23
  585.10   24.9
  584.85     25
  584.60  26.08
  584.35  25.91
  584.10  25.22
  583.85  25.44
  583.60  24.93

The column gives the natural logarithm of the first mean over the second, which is 0.02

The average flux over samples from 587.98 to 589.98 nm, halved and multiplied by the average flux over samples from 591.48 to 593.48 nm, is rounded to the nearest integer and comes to 169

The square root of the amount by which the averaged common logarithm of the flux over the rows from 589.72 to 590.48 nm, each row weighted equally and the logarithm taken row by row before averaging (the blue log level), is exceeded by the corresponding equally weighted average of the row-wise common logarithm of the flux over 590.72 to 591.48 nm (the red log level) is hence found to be 0.26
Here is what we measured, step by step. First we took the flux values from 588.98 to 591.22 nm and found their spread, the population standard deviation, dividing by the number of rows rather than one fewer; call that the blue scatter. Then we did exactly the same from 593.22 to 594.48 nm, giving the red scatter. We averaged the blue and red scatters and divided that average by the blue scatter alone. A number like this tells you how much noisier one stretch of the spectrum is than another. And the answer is 0.55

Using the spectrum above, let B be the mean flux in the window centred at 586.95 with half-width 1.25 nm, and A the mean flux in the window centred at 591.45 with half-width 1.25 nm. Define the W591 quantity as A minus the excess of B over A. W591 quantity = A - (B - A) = 23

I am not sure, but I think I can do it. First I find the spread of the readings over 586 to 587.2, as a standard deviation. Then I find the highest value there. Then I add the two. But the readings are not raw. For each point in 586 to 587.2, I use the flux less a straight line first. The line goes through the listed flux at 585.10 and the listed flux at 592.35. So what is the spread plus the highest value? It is 0.9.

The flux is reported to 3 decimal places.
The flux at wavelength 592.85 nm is 23.700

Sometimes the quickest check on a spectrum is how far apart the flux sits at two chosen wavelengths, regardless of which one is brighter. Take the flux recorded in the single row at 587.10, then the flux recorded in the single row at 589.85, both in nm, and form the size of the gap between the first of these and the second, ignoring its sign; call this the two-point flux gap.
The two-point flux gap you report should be 8.6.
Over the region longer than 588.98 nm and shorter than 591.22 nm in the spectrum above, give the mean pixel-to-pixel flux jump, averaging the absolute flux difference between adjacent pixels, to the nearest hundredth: 3.55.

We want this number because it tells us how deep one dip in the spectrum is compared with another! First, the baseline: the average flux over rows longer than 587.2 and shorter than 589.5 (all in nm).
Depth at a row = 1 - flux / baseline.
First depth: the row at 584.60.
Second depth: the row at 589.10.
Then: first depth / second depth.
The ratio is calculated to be -0.8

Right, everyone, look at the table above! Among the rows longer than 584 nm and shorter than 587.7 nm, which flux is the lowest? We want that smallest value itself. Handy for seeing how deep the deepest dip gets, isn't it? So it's 21.99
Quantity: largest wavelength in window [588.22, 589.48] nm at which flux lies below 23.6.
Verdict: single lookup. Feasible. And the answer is 589.35 nm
